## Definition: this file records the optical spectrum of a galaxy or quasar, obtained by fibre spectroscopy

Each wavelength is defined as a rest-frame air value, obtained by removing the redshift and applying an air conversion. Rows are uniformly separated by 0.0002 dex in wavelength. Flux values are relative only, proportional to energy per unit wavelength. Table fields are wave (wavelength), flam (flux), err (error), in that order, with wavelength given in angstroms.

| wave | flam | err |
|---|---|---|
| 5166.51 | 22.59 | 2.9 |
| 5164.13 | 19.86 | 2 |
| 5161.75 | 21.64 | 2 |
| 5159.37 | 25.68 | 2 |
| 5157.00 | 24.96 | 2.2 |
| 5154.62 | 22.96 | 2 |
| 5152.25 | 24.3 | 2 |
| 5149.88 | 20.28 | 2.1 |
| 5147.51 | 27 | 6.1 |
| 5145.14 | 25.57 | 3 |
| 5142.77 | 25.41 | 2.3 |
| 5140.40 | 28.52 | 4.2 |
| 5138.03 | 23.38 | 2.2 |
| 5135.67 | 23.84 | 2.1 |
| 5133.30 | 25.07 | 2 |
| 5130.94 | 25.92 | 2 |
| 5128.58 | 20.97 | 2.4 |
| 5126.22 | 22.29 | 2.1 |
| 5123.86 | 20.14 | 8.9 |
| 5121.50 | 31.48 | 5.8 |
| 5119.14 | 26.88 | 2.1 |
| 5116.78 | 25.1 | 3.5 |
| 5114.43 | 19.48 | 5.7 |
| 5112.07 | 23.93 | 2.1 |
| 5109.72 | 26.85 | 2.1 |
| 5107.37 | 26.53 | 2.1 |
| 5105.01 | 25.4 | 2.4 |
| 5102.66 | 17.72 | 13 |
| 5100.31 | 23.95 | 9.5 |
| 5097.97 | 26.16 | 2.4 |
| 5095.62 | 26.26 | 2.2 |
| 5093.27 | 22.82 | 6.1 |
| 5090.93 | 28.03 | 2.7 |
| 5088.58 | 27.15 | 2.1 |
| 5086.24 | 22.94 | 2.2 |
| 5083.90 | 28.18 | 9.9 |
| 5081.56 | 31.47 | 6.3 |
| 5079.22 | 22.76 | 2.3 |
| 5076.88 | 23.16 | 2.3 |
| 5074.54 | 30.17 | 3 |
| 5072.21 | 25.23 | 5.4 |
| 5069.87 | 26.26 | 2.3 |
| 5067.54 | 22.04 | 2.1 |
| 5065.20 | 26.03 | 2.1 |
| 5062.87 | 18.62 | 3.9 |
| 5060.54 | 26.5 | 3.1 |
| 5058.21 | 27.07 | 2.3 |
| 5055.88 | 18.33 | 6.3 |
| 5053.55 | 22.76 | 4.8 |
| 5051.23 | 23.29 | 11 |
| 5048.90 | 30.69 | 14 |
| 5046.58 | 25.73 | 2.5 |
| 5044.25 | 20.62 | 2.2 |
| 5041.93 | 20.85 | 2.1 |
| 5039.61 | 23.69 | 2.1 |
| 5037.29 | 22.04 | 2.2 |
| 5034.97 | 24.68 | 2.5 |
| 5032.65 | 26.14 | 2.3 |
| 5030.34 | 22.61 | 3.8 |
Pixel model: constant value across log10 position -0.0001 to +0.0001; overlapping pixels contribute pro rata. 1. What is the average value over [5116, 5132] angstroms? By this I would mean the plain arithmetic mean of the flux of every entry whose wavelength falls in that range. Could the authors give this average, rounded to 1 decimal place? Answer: 24.7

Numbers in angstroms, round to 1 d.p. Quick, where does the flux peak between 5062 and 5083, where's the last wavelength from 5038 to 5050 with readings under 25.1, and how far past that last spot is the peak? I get 37.3 angstroms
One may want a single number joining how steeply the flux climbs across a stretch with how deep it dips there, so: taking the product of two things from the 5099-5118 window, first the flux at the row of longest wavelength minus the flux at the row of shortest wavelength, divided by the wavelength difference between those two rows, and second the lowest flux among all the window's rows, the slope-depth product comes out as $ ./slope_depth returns 1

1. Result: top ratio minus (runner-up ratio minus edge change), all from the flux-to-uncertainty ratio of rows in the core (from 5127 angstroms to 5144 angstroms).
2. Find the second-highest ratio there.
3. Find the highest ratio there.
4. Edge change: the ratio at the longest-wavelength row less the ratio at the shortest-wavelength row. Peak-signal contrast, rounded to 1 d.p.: 2.7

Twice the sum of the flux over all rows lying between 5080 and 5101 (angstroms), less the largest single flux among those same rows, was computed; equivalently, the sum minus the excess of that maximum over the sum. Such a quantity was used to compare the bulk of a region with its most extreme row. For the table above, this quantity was 442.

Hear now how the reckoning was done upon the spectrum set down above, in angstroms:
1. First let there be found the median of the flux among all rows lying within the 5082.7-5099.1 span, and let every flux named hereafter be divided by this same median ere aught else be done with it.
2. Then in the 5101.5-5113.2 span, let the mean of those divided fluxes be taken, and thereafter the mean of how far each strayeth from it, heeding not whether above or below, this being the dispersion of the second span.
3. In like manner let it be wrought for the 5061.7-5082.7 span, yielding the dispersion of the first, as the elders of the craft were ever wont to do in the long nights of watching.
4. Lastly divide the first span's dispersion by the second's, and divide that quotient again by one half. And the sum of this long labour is 2.3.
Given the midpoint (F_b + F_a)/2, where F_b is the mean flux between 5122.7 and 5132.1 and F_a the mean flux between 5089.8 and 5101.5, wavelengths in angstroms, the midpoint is 23.9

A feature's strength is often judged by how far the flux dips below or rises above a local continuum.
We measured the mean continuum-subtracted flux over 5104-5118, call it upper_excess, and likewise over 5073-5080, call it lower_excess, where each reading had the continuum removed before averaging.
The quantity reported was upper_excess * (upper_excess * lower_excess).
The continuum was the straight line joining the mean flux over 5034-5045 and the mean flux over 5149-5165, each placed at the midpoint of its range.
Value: 10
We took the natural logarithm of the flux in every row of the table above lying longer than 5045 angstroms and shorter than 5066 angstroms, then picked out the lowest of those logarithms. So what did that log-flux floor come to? 2.91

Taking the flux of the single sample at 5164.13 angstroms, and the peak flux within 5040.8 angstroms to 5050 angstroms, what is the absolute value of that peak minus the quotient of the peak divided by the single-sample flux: 29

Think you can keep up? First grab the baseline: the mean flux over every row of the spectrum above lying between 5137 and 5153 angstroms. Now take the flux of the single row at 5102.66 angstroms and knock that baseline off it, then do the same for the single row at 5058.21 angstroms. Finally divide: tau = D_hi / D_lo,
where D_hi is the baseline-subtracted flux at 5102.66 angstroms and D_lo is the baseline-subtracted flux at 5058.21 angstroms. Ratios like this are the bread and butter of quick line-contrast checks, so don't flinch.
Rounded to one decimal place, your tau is -3.4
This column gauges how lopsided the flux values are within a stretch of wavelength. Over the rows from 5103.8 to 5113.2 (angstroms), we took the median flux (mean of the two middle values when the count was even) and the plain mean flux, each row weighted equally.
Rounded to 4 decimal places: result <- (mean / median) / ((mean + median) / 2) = 0.0383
